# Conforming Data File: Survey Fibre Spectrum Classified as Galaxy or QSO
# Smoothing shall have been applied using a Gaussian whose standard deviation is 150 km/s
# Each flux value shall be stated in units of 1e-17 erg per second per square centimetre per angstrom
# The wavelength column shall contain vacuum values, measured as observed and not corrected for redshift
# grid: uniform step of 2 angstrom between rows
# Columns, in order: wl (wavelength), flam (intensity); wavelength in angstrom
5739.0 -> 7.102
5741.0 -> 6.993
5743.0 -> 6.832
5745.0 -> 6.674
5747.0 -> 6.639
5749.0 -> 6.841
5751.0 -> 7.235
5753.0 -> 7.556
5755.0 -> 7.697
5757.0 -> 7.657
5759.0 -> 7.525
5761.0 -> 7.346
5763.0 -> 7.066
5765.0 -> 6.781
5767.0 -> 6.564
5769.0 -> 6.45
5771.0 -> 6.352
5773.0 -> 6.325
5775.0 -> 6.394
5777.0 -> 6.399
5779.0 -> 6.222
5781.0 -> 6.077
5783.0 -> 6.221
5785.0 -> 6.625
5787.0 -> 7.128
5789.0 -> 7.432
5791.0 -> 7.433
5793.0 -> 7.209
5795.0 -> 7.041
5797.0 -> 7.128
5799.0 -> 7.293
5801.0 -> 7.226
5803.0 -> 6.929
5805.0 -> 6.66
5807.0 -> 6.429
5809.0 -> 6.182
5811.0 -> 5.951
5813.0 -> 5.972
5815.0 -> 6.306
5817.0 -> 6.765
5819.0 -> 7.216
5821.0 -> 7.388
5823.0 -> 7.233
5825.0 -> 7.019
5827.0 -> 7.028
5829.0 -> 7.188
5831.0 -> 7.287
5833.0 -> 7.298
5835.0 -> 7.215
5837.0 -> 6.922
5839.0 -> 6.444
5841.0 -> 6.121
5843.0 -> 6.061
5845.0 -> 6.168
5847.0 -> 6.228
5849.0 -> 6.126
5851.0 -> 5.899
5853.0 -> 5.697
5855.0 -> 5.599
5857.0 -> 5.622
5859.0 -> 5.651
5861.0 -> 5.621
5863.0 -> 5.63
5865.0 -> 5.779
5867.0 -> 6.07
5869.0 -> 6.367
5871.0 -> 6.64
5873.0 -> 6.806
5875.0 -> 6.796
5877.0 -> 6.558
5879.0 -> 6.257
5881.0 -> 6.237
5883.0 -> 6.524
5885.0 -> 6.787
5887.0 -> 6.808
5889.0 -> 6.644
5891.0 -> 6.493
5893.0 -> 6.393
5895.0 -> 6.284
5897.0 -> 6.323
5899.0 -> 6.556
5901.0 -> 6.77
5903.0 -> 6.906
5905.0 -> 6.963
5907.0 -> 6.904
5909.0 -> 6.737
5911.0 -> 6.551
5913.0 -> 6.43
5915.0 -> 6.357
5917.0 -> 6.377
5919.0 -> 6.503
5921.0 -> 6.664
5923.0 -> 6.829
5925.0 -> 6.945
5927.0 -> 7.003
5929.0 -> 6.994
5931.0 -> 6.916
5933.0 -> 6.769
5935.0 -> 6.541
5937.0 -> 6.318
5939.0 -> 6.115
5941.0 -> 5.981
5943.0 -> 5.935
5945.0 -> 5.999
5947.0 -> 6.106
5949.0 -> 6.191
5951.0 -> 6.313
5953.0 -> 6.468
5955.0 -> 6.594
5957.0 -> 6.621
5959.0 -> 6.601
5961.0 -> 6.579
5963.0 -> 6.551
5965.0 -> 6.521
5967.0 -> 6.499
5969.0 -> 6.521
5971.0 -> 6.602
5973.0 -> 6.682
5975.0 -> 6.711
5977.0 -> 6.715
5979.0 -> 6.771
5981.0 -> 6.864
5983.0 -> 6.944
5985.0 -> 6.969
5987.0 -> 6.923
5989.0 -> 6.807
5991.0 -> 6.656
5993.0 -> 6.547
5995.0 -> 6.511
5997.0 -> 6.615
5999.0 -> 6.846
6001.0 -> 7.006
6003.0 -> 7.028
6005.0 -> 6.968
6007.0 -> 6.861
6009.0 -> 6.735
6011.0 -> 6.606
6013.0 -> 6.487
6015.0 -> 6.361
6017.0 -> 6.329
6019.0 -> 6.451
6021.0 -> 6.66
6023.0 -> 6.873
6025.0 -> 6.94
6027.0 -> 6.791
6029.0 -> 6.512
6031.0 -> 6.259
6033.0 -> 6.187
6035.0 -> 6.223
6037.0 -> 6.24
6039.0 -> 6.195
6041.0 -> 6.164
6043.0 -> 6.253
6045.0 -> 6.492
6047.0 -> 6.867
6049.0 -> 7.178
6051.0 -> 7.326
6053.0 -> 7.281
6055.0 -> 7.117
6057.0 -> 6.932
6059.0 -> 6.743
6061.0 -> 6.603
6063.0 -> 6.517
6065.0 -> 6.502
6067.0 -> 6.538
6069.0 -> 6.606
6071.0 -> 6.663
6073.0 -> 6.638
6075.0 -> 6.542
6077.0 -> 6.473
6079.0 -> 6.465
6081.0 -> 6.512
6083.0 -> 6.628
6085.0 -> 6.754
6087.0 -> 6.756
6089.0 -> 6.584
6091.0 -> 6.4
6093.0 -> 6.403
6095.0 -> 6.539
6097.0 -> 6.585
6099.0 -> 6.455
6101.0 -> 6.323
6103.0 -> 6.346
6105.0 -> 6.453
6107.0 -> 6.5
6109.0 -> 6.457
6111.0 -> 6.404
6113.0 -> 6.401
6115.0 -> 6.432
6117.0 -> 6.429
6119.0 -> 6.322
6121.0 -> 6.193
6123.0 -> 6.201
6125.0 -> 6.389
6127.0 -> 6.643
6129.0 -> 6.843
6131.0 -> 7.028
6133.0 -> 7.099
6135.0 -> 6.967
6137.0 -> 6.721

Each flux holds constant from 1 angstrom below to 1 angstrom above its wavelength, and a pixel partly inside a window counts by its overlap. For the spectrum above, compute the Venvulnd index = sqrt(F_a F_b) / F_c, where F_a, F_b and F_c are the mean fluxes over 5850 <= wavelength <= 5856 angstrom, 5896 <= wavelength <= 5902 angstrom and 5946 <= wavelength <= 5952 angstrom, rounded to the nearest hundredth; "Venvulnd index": 0.99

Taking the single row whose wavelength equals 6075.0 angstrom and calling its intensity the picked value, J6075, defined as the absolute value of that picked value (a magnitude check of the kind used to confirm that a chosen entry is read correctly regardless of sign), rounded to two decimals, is 6.54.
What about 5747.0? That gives 6.64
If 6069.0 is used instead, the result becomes 6.61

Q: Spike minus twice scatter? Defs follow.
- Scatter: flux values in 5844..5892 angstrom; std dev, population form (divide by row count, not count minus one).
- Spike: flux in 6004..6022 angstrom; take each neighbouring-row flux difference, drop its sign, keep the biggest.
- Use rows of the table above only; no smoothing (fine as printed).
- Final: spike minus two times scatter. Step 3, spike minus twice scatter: -0.6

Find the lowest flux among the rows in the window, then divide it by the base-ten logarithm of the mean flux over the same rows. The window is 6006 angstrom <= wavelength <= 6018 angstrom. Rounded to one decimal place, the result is 7.7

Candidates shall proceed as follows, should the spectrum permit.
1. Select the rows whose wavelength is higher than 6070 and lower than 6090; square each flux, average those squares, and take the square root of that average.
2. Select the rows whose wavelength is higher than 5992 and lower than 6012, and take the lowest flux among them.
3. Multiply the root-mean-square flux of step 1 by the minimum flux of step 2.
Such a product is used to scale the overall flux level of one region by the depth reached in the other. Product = 43.0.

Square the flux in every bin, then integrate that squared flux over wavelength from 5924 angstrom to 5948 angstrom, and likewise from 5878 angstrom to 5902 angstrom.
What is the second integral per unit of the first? 1.01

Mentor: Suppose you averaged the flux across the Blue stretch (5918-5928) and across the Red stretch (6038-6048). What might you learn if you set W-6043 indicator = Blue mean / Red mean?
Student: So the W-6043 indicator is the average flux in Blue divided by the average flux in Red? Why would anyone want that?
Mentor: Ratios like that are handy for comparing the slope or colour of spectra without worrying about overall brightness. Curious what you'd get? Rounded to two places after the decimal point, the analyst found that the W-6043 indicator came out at 1.06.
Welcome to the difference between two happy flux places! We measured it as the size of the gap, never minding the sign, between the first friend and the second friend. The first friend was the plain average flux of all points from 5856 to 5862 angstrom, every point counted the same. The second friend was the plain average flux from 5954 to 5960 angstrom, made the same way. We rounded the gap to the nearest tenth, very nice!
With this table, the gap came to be 1.0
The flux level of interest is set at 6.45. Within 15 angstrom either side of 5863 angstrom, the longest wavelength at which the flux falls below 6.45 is 5869.0 angstrom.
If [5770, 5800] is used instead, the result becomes 5783.0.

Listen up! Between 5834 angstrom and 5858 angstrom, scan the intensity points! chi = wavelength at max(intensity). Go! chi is 5835.0 angstrom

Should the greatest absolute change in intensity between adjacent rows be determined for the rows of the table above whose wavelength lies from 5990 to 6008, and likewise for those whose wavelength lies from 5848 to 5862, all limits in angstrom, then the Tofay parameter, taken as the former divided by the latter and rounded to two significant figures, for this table 1.0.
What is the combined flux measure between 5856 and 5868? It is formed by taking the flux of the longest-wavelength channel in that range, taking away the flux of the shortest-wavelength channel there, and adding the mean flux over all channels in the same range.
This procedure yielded 6.18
